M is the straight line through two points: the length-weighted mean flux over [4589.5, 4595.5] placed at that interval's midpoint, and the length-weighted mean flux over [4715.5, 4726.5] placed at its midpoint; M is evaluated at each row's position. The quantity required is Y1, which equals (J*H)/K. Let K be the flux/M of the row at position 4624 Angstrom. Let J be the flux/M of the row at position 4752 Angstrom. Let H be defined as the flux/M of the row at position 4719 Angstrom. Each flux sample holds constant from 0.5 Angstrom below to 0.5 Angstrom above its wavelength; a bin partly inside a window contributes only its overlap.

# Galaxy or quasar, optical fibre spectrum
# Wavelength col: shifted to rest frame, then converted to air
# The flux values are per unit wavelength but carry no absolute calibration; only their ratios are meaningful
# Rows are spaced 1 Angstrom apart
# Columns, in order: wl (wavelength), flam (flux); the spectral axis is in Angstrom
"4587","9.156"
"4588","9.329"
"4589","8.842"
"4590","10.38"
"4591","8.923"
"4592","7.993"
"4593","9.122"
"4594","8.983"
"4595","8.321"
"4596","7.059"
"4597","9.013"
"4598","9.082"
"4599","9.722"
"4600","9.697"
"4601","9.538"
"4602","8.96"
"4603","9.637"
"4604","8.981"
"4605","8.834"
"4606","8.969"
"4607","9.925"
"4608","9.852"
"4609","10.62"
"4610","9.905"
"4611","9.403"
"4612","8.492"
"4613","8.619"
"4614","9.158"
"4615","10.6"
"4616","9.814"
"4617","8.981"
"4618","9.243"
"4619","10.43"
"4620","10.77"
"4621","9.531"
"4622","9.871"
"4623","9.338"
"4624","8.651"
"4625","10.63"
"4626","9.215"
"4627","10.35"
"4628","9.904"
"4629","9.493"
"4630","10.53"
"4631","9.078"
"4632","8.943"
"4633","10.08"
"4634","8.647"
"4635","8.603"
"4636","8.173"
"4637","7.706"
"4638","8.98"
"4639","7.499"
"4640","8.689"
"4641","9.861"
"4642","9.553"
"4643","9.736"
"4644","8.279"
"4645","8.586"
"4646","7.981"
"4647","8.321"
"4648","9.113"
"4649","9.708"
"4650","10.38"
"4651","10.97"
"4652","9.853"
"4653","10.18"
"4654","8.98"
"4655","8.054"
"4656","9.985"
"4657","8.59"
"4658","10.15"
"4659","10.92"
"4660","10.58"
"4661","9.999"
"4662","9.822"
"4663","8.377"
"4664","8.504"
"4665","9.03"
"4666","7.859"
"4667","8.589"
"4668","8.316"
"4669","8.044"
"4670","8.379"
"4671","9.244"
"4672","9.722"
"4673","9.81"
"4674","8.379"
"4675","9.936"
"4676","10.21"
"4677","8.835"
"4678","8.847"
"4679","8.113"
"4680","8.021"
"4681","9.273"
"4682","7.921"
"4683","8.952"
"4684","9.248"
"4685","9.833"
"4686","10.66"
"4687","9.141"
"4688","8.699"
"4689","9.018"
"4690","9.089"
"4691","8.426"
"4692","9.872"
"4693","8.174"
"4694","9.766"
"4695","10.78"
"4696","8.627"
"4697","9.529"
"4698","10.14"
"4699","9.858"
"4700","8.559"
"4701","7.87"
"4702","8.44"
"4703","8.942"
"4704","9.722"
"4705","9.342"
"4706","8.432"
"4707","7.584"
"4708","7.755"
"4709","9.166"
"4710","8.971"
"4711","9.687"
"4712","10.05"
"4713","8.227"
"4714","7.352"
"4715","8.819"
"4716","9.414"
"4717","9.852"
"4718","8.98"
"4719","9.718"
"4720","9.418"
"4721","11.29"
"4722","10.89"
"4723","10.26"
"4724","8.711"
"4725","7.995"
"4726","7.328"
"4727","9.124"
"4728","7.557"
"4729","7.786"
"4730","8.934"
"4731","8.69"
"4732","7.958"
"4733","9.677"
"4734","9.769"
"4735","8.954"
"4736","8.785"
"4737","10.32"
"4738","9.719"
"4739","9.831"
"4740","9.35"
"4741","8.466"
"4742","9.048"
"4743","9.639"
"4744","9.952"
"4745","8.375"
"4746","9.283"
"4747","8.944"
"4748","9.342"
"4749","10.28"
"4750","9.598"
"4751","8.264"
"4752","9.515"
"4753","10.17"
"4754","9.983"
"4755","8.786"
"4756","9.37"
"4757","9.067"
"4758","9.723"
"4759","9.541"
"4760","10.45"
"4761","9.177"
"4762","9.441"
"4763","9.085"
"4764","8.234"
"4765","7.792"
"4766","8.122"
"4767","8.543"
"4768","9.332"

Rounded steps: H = 1.03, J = 1.00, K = 0.95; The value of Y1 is 1.08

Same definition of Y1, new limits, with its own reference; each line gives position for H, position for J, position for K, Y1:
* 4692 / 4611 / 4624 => 1.16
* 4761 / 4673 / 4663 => 1.12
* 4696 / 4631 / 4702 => 1.02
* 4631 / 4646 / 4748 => 0.89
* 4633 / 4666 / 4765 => 1.16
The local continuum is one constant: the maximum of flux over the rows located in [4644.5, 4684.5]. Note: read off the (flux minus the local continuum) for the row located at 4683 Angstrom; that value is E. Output -2.0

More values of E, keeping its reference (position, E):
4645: -2.4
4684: -1.7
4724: -2.3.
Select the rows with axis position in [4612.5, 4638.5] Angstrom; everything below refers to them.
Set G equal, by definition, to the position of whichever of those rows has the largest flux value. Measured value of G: 4620 Angstrom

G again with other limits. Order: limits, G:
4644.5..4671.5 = 4651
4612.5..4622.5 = 4620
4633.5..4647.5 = 4641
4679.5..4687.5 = 4686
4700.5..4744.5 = 4721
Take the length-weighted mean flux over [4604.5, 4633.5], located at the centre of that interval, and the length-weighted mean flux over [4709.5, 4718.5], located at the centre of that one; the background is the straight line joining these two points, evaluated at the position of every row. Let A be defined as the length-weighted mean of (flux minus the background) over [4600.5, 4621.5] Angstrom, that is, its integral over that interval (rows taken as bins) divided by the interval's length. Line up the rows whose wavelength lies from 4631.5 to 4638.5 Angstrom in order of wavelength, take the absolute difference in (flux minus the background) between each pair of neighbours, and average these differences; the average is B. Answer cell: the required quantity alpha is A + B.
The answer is 0.653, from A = -0.142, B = 0.80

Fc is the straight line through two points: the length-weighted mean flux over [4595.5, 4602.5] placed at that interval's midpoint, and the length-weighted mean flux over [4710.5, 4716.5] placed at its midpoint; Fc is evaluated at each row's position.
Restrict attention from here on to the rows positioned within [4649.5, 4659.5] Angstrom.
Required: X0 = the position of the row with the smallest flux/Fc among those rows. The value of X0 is 4655 Angstrom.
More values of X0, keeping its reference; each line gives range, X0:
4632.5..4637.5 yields 4637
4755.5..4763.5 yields 4757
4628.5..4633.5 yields 4632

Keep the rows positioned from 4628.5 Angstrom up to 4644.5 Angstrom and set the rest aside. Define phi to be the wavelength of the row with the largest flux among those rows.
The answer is 4630 Angstrom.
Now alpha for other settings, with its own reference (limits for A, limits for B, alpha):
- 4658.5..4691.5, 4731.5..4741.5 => 0.515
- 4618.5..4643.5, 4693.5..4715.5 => 0.672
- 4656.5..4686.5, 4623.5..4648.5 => 0.695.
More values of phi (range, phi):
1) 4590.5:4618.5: 4609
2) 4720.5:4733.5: 4721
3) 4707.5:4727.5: 4721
